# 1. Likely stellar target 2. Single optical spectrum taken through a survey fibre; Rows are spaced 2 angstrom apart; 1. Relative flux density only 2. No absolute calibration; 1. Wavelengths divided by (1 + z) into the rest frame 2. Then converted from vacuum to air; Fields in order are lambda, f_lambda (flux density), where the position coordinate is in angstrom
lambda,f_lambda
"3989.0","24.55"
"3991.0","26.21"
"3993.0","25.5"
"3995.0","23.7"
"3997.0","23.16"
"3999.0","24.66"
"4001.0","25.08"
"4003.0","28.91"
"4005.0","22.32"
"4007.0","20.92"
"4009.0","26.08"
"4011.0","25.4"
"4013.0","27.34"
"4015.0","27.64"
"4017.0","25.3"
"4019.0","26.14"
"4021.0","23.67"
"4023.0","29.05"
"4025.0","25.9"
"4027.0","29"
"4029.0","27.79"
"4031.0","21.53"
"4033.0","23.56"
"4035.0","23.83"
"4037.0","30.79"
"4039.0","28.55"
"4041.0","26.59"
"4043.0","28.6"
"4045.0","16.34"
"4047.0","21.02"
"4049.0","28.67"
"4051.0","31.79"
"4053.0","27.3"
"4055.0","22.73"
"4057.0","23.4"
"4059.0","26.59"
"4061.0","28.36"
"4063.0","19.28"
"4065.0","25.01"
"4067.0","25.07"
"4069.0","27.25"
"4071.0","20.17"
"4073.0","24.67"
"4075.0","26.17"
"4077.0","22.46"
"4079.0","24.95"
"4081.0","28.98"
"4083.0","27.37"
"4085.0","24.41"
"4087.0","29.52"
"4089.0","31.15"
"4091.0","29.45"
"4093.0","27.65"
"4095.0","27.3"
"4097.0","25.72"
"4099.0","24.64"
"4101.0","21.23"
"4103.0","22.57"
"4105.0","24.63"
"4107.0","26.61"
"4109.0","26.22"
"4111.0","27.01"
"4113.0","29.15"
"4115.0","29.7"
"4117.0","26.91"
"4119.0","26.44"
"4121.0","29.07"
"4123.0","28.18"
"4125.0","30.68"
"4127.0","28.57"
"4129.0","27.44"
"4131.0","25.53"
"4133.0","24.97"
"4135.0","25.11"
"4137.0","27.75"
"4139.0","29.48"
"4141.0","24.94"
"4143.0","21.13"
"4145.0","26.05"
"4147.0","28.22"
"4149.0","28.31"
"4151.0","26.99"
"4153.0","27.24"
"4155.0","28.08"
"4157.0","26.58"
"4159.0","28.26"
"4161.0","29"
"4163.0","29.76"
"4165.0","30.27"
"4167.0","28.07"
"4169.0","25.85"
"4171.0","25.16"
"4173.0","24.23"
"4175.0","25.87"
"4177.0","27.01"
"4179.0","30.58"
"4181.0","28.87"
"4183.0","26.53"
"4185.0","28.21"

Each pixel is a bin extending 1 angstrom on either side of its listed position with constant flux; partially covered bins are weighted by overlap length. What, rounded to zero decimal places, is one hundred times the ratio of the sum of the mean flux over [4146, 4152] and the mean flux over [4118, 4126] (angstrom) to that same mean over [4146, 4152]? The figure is 203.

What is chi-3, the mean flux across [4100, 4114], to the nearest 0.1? 25.3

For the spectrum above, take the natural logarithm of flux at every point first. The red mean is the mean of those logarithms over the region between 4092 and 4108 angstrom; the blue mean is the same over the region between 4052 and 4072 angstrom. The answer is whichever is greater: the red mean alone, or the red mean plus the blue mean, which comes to 6.41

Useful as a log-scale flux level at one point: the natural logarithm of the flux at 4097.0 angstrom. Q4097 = 3.25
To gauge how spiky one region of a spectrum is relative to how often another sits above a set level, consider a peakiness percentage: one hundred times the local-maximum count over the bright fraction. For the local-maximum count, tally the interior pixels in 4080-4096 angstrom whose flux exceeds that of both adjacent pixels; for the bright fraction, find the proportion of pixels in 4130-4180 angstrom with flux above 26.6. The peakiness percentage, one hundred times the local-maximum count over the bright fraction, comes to 179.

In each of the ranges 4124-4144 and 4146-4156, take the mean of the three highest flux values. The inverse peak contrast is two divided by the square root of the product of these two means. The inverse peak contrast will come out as 0.0692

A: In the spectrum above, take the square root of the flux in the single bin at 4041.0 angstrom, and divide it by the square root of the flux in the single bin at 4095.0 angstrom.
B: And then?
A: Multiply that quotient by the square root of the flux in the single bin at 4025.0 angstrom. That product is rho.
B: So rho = 5.02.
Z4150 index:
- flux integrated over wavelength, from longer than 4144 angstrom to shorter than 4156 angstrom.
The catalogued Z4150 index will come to 330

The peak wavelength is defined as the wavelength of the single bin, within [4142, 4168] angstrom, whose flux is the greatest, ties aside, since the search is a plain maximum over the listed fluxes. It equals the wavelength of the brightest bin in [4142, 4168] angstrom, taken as 4165.0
